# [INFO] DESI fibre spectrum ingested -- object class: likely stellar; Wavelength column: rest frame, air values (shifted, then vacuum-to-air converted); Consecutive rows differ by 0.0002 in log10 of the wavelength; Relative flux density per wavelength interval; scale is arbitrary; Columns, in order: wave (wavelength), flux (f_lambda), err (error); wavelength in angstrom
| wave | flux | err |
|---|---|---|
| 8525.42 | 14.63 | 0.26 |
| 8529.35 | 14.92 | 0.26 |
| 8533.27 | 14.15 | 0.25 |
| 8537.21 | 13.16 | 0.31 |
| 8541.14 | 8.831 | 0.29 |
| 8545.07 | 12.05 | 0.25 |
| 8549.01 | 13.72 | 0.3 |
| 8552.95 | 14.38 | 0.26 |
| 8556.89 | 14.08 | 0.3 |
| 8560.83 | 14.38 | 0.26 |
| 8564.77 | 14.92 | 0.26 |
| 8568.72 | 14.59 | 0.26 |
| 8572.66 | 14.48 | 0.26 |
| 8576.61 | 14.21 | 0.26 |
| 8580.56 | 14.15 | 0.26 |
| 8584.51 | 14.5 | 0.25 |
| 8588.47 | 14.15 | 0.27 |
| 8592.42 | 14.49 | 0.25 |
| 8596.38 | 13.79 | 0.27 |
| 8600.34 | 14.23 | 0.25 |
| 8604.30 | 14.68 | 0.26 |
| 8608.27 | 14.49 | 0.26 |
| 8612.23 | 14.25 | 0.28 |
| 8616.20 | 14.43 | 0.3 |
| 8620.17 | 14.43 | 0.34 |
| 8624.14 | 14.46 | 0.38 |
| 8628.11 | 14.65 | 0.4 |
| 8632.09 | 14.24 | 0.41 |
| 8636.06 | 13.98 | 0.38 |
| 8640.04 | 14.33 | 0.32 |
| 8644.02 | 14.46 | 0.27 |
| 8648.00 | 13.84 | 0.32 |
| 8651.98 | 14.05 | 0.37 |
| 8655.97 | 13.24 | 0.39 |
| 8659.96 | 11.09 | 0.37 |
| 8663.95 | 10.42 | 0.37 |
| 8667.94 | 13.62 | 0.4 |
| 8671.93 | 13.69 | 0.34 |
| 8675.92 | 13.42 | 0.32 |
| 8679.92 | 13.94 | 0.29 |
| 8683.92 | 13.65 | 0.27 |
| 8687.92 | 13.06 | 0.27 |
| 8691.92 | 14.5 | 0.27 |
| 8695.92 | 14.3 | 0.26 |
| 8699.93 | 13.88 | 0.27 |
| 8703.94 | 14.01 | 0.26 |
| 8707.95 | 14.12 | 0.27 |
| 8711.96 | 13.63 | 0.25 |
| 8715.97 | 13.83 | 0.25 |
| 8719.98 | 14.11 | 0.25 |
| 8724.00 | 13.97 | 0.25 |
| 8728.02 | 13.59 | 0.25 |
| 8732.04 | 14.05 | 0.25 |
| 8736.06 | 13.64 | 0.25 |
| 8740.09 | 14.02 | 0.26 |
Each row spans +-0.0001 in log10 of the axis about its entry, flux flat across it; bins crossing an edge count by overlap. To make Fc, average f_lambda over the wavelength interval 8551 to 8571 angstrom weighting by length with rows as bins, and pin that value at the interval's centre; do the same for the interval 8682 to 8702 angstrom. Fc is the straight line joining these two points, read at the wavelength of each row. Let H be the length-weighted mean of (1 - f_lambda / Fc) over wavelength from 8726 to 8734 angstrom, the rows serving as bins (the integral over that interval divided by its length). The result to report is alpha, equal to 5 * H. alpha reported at -0.04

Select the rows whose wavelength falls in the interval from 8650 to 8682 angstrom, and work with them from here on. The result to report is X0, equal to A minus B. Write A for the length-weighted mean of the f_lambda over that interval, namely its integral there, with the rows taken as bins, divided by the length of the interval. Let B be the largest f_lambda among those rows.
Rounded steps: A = 12.9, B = 14.05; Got -1.117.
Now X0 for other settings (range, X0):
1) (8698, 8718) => -0.222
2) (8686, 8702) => -0.562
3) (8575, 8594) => -0.200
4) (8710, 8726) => -0.220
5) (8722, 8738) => -0.236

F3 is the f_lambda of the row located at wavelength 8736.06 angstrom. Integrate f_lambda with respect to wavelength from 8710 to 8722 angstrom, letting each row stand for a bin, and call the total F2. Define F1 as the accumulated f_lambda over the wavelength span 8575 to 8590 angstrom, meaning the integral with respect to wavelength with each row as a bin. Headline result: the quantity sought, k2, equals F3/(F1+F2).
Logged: 0.036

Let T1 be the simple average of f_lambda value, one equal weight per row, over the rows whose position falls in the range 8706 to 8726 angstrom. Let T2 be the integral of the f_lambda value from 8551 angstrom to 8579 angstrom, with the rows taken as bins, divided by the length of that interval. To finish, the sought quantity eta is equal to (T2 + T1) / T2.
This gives 1.97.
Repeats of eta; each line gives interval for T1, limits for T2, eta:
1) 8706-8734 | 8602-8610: 1.95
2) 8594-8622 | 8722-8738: 2.04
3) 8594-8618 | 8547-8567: 2.00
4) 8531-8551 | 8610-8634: 1.86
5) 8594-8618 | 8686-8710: 2.02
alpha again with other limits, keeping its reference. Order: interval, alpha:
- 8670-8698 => 0.04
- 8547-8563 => 0.12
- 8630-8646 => -0.05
